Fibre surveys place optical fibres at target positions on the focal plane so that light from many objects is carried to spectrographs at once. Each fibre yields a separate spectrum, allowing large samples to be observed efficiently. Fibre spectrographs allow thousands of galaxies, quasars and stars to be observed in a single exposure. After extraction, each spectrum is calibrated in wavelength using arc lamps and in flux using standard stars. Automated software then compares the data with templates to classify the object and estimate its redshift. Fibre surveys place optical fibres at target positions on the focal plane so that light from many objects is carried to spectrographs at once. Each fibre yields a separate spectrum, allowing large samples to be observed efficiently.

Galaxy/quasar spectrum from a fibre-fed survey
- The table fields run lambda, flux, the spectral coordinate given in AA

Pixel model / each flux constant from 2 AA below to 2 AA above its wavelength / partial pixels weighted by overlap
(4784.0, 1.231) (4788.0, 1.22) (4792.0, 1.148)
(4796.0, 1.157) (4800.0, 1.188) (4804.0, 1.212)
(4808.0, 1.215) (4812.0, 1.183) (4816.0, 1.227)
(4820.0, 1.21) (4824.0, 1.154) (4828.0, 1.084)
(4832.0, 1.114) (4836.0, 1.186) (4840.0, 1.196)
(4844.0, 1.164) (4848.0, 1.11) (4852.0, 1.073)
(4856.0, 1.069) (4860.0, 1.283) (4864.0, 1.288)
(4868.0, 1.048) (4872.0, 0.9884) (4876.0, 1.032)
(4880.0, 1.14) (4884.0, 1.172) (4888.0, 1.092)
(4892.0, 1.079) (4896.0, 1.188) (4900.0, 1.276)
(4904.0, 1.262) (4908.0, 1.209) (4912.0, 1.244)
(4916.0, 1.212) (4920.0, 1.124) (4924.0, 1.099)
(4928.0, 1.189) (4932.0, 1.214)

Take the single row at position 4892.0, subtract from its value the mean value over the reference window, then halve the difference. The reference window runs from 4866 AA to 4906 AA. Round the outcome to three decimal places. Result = -0.024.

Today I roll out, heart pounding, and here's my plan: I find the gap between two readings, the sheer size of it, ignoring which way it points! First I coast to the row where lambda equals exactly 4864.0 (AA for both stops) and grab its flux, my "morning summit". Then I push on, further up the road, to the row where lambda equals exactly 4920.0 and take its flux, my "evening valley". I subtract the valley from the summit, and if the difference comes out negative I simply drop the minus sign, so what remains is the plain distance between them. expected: 0.16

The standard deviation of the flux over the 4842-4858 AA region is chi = 0.04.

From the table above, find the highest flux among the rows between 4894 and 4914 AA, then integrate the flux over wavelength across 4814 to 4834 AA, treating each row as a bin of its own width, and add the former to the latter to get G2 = 24.4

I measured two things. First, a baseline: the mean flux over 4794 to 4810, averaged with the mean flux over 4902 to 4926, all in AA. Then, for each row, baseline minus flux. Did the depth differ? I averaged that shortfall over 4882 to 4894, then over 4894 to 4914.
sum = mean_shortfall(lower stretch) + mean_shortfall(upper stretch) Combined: 0.035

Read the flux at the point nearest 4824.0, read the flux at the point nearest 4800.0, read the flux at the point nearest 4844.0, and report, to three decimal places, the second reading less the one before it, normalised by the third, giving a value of 0.029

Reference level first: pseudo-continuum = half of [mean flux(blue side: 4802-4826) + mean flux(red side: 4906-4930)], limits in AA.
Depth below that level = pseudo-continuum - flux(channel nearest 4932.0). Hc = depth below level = -0.02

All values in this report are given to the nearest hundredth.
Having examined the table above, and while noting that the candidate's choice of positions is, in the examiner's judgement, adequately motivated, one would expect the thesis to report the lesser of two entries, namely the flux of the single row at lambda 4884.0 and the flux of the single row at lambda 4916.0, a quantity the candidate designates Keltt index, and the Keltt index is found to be 1.17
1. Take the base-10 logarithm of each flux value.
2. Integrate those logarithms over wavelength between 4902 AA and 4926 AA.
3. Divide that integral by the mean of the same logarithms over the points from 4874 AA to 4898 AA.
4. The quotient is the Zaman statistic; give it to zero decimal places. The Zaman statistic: 38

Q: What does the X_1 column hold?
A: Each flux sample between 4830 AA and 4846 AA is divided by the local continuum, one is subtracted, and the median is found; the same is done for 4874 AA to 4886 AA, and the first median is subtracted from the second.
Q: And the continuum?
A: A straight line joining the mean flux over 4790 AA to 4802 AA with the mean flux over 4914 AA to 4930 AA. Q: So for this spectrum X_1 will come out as -0.03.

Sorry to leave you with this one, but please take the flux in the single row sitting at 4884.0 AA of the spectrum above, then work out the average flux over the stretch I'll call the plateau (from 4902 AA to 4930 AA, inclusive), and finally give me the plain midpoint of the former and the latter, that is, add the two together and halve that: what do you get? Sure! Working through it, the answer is 1.18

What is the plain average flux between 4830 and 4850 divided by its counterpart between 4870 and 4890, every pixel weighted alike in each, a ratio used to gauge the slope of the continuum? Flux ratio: 1.064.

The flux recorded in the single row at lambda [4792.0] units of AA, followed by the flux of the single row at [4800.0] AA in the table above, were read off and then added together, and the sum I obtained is 2.34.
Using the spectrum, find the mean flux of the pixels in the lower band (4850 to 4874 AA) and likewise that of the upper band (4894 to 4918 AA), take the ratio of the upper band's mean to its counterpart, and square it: 1.20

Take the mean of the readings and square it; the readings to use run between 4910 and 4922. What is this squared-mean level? 1.42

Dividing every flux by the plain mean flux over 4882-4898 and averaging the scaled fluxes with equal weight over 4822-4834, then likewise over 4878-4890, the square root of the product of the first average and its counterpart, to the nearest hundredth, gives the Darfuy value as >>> 0.99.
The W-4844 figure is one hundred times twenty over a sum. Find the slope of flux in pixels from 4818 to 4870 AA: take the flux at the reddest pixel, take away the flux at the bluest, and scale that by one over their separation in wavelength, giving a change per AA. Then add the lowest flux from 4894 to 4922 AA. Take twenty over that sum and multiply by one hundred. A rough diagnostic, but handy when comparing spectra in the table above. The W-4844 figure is 1785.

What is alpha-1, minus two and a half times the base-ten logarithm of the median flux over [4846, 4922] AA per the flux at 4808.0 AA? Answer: 0.069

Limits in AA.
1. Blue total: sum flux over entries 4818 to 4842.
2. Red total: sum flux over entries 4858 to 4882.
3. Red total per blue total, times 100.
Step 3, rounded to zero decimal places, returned 98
